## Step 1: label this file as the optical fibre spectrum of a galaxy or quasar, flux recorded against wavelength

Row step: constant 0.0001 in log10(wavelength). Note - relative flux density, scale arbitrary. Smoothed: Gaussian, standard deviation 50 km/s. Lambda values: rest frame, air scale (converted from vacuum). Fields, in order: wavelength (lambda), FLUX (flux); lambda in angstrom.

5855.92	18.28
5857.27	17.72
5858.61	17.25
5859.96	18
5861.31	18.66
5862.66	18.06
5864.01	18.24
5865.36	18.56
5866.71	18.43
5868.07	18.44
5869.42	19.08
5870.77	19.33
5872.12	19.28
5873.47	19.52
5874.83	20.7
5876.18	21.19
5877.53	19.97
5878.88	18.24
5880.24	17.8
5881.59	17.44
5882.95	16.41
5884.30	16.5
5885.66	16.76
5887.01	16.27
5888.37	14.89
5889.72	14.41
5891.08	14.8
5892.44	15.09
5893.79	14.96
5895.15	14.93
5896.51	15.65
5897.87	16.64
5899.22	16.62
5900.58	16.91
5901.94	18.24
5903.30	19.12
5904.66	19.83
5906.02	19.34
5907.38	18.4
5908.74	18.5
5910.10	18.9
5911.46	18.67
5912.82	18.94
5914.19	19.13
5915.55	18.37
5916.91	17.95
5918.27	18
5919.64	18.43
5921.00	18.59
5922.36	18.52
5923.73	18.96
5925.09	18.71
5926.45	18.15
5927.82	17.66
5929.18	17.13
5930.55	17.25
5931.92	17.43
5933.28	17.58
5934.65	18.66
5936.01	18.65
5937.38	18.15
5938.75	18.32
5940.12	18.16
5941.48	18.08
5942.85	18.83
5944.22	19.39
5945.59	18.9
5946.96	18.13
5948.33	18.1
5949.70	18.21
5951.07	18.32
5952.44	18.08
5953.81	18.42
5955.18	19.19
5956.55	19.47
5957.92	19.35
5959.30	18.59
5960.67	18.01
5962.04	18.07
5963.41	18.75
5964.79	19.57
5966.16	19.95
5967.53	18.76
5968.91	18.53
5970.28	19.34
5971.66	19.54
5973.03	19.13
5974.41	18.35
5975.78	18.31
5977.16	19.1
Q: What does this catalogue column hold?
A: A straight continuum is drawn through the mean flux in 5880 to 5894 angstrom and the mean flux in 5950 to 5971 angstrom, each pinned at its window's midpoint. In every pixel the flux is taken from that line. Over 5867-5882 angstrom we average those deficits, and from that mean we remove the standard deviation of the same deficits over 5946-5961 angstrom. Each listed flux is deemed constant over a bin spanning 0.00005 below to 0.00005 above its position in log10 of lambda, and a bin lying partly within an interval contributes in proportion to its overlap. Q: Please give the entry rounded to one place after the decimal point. -4.2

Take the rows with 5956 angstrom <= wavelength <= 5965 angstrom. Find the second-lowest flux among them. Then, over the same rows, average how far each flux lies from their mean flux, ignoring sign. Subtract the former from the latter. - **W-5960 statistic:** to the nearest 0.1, -17.5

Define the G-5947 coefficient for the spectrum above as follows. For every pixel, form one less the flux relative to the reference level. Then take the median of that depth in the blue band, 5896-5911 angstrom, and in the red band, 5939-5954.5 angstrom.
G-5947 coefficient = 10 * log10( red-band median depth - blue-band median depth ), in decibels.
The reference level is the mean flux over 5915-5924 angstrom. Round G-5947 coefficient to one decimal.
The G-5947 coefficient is -19.9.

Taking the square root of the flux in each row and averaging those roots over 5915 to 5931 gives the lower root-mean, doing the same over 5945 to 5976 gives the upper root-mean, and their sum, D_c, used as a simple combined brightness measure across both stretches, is 8.59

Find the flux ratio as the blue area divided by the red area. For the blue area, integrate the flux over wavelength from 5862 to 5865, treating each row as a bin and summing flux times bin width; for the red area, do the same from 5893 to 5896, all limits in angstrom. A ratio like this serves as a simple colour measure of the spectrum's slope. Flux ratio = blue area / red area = 1.21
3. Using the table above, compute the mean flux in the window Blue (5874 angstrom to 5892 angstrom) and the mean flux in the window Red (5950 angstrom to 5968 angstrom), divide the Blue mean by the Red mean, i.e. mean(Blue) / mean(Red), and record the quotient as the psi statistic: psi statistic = 0.92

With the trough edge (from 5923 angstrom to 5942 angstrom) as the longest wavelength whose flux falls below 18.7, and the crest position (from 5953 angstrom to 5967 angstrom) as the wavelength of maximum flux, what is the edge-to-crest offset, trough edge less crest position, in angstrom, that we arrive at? -24.7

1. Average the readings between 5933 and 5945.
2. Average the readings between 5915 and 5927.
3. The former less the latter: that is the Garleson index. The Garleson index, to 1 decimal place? 0.0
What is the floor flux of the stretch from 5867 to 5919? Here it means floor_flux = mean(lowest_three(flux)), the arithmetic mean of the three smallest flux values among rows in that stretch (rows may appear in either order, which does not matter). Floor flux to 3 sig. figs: 14.7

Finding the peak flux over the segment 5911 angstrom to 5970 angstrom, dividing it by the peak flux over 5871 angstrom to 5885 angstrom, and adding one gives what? 1.94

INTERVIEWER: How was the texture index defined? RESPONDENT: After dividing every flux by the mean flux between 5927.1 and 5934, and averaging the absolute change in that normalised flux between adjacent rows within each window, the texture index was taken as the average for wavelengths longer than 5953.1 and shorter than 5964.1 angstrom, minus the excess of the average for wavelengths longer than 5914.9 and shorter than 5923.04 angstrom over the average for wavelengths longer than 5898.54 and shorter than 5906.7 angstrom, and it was 0.06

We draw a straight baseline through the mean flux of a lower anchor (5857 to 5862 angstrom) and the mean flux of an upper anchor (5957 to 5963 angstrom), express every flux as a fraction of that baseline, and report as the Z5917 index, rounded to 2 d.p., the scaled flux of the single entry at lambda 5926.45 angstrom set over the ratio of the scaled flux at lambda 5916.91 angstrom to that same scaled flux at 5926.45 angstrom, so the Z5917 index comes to 1.00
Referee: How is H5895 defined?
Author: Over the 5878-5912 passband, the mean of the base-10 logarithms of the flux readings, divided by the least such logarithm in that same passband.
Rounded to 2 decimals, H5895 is 1.06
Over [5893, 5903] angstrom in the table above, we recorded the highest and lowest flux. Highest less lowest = 3.31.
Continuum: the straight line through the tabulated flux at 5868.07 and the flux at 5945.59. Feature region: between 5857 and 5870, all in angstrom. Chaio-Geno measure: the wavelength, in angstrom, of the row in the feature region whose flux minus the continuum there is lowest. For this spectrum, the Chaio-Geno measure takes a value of 5858.61 angstrom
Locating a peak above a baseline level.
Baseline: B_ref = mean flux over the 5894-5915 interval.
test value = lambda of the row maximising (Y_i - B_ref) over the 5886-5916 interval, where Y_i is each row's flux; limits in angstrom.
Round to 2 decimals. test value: 5904.66 angstrom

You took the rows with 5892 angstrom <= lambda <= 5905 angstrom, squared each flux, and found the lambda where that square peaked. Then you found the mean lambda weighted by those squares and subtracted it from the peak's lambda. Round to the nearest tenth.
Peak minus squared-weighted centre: 5.4 angstrom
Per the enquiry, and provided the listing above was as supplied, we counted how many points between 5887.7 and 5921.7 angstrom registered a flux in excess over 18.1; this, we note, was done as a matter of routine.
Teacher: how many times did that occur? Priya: 13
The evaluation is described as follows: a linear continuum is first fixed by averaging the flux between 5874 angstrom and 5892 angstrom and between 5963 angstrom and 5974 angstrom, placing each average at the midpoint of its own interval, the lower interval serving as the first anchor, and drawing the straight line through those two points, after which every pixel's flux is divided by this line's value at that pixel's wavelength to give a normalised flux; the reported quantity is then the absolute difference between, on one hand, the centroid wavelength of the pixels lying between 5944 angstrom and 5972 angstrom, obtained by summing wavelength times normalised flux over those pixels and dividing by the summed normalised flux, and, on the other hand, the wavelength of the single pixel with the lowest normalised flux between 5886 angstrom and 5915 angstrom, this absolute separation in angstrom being 68.2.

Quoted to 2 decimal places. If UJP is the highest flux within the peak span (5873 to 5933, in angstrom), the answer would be 21.19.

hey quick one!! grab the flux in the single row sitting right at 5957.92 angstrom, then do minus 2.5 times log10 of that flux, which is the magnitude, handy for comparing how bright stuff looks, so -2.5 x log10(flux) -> -3.22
